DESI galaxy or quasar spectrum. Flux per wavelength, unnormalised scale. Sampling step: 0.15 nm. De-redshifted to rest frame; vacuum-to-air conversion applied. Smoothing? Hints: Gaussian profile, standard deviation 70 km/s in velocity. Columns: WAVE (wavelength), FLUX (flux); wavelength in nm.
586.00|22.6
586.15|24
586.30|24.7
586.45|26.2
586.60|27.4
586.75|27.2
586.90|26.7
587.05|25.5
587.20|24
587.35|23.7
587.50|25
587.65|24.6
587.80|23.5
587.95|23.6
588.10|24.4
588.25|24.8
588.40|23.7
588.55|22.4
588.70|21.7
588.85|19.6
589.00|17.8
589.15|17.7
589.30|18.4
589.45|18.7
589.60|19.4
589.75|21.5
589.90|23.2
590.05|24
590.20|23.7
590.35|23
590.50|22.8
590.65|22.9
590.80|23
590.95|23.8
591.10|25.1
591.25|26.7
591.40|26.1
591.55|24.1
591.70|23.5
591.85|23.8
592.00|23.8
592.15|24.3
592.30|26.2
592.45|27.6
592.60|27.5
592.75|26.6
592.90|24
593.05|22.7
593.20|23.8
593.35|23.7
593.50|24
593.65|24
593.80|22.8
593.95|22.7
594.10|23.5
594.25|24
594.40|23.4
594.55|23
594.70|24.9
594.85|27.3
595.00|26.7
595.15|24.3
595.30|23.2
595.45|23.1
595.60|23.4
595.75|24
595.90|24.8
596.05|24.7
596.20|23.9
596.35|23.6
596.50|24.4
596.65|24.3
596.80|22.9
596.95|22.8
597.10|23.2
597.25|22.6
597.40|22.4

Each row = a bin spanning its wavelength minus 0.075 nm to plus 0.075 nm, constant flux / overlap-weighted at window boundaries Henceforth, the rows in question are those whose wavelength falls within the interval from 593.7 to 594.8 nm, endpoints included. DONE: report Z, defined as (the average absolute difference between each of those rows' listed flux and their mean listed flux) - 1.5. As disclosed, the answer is -0.93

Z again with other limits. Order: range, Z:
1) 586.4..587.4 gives -0.29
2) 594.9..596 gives -0.60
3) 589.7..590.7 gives -0.97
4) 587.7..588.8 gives -0.70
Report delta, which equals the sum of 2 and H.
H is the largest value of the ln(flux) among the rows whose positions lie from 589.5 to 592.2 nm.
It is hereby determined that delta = 5.285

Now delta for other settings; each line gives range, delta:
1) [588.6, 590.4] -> 5.178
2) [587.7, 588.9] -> 5.211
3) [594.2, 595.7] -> 5.307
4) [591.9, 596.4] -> 5.318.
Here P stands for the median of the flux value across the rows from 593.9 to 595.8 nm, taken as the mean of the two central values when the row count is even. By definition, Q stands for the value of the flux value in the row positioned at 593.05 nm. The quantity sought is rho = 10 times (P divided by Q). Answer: 10.4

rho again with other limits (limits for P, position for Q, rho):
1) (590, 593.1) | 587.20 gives 10.0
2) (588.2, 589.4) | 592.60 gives 7.5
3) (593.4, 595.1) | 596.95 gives 10.5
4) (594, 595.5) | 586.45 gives 9.1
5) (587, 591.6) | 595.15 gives 9.7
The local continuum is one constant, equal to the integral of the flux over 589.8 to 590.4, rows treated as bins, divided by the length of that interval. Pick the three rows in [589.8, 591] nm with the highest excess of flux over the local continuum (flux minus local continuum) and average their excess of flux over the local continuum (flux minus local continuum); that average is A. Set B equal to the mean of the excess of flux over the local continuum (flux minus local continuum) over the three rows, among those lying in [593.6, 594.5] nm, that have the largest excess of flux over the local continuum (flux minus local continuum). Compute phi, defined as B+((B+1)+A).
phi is 2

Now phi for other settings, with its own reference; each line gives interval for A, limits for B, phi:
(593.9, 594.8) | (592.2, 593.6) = 9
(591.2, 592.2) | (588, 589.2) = 5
